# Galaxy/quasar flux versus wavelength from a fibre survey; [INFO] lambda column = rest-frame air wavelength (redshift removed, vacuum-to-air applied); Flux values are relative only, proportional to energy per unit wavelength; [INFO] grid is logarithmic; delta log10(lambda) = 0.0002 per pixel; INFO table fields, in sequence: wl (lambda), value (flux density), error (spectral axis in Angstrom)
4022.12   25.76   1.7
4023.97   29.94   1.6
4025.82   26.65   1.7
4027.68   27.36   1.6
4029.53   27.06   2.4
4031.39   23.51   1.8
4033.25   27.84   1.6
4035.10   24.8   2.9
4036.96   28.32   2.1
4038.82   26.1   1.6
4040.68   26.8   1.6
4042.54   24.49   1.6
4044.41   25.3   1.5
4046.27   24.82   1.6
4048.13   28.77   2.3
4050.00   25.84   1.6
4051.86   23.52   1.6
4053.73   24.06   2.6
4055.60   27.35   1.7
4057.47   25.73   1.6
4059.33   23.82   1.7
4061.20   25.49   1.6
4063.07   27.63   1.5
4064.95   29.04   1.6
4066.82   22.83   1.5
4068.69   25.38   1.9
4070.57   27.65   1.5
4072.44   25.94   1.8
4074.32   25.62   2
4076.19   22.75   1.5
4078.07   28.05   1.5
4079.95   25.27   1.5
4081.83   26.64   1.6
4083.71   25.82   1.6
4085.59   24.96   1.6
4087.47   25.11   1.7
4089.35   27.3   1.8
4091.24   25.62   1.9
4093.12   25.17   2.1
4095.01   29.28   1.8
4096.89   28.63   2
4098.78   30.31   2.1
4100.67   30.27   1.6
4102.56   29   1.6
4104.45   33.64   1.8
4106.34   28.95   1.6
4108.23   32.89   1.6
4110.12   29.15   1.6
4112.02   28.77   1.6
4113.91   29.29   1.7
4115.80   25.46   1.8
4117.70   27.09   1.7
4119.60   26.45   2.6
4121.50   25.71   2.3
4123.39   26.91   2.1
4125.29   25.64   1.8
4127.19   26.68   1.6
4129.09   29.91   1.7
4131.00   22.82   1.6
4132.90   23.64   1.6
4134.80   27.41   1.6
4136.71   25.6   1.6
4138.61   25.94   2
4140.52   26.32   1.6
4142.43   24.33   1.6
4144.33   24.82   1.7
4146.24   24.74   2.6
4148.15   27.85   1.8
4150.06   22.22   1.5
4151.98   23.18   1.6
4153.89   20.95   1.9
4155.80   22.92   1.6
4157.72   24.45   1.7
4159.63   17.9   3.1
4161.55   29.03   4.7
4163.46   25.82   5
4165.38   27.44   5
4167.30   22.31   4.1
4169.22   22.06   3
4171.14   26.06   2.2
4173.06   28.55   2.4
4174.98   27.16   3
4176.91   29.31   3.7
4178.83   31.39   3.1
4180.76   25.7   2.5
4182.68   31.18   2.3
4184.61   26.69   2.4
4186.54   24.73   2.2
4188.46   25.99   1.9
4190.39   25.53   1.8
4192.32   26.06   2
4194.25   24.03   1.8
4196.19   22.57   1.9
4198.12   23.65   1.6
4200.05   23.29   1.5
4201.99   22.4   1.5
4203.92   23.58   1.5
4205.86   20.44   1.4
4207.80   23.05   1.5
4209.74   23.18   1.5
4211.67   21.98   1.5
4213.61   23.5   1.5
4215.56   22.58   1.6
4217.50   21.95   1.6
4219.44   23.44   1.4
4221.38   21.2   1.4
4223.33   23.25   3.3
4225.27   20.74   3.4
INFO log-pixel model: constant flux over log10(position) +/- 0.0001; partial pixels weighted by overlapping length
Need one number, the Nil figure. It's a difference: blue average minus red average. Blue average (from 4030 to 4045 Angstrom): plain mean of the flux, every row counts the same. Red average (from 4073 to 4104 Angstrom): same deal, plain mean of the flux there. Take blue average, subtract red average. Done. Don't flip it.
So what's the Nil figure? -1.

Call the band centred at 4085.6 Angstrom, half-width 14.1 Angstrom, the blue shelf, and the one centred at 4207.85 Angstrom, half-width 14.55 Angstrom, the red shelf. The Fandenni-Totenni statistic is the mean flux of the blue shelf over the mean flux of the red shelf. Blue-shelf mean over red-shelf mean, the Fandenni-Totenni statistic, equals 1.16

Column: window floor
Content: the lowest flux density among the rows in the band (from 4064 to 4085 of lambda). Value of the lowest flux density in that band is 22.75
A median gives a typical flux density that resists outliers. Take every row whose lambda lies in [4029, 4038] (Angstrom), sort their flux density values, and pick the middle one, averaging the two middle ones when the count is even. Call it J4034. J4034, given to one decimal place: 27.1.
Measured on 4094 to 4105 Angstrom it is 29.8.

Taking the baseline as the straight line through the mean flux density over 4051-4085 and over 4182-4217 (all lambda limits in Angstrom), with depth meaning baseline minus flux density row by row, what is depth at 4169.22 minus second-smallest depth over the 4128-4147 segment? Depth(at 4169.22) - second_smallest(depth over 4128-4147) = 4.9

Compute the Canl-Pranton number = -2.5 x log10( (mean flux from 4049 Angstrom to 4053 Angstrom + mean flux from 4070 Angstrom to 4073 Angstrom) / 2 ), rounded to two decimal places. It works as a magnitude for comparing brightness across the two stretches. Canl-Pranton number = -3.53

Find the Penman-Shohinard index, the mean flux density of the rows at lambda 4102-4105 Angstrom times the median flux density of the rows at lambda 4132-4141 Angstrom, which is 812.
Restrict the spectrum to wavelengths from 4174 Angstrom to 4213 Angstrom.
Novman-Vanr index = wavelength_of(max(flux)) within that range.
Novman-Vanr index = 4178.83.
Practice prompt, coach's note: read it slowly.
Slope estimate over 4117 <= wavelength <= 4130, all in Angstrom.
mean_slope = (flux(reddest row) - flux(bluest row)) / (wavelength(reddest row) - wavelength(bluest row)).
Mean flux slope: 0.25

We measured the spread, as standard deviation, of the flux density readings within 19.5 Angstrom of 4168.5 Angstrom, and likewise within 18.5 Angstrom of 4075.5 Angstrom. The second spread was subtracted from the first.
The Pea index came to 1.9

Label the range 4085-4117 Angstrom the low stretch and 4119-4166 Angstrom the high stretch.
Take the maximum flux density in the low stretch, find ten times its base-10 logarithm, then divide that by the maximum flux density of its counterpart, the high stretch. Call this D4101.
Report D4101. 0.510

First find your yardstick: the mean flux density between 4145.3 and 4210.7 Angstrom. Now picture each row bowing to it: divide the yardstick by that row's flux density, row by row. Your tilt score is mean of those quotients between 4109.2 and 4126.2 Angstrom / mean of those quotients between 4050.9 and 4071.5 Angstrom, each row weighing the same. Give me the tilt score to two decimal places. 0.94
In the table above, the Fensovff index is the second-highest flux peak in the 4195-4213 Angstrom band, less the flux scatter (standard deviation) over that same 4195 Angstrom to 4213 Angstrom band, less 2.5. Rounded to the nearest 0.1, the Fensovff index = 20.1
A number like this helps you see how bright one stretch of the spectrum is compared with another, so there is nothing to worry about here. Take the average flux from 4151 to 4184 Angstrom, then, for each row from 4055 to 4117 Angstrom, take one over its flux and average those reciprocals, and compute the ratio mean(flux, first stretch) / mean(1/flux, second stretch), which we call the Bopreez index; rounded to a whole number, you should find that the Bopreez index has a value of 692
